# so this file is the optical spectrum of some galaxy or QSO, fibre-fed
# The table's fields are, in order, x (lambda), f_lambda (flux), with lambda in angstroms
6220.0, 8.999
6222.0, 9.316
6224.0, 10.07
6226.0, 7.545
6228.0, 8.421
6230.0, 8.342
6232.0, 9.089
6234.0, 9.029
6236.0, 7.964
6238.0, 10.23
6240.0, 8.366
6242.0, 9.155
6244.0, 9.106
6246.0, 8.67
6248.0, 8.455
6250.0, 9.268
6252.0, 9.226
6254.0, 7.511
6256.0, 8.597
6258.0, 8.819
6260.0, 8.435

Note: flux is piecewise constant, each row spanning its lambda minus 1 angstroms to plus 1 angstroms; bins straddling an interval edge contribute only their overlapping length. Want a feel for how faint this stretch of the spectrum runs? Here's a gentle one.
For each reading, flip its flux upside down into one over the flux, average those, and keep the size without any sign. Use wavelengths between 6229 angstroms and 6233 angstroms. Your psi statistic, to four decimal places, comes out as 0.1149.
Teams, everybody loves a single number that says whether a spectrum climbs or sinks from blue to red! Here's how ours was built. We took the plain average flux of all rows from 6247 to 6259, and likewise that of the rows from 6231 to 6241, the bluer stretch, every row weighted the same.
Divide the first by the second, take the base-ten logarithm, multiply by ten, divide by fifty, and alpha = -0.0029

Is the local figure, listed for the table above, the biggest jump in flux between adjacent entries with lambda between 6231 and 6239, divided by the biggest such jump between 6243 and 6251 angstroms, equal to 2.8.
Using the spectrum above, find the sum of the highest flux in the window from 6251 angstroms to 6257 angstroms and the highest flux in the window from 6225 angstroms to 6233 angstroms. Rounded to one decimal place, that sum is 18.3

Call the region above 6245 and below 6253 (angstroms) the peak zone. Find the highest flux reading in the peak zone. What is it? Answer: 9.268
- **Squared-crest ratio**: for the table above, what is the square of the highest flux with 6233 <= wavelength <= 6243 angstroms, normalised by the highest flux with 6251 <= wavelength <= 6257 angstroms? 11.3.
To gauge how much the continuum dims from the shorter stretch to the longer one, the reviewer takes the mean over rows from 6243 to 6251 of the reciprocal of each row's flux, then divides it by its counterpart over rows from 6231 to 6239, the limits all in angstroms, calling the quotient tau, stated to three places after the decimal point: 1.016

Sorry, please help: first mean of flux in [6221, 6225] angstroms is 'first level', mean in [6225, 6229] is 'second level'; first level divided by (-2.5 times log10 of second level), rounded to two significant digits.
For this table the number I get -4.3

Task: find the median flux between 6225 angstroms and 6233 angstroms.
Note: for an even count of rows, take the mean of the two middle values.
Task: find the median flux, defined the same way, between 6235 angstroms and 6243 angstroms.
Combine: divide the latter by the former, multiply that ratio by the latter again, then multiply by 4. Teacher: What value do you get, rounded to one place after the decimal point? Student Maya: 36.6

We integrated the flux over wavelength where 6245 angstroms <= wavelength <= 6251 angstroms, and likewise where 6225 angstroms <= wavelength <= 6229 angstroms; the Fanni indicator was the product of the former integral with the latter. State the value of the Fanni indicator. 1686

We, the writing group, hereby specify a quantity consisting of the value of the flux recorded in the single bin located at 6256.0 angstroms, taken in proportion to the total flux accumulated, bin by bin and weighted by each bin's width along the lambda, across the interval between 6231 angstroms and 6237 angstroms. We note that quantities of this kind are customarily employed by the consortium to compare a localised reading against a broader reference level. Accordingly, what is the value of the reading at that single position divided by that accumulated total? 0.165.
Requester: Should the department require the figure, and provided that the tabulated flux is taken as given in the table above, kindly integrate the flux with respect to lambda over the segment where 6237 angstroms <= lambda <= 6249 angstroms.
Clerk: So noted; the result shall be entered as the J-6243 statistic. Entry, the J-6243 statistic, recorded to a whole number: 108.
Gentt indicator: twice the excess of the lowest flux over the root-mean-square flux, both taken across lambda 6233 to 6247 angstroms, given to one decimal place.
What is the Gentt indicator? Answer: -2.0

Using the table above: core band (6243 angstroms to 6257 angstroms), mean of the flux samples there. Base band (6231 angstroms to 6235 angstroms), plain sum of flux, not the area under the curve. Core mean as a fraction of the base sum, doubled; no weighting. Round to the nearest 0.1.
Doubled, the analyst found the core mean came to 1.0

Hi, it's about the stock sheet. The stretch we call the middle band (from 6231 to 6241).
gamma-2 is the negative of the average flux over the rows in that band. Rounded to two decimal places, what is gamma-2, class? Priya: -8.94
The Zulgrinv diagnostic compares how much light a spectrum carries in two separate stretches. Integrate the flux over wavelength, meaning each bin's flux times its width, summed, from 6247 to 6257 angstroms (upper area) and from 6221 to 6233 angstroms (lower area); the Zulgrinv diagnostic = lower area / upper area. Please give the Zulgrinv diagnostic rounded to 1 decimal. 1.2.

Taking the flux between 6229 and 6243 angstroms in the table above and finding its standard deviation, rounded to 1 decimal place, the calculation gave 0.7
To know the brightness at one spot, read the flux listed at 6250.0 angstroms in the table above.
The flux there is 9.268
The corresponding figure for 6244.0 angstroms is 9.106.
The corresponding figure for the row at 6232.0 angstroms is 9.089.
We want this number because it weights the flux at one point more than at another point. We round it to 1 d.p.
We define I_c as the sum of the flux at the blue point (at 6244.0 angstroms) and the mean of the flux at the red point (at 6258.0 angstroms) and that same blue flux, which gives 18.1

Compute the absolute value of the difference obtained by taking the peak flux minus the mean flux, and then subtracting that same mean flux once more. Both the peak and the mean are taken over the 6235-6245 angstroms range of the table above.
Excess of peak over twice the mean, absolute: 7.7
